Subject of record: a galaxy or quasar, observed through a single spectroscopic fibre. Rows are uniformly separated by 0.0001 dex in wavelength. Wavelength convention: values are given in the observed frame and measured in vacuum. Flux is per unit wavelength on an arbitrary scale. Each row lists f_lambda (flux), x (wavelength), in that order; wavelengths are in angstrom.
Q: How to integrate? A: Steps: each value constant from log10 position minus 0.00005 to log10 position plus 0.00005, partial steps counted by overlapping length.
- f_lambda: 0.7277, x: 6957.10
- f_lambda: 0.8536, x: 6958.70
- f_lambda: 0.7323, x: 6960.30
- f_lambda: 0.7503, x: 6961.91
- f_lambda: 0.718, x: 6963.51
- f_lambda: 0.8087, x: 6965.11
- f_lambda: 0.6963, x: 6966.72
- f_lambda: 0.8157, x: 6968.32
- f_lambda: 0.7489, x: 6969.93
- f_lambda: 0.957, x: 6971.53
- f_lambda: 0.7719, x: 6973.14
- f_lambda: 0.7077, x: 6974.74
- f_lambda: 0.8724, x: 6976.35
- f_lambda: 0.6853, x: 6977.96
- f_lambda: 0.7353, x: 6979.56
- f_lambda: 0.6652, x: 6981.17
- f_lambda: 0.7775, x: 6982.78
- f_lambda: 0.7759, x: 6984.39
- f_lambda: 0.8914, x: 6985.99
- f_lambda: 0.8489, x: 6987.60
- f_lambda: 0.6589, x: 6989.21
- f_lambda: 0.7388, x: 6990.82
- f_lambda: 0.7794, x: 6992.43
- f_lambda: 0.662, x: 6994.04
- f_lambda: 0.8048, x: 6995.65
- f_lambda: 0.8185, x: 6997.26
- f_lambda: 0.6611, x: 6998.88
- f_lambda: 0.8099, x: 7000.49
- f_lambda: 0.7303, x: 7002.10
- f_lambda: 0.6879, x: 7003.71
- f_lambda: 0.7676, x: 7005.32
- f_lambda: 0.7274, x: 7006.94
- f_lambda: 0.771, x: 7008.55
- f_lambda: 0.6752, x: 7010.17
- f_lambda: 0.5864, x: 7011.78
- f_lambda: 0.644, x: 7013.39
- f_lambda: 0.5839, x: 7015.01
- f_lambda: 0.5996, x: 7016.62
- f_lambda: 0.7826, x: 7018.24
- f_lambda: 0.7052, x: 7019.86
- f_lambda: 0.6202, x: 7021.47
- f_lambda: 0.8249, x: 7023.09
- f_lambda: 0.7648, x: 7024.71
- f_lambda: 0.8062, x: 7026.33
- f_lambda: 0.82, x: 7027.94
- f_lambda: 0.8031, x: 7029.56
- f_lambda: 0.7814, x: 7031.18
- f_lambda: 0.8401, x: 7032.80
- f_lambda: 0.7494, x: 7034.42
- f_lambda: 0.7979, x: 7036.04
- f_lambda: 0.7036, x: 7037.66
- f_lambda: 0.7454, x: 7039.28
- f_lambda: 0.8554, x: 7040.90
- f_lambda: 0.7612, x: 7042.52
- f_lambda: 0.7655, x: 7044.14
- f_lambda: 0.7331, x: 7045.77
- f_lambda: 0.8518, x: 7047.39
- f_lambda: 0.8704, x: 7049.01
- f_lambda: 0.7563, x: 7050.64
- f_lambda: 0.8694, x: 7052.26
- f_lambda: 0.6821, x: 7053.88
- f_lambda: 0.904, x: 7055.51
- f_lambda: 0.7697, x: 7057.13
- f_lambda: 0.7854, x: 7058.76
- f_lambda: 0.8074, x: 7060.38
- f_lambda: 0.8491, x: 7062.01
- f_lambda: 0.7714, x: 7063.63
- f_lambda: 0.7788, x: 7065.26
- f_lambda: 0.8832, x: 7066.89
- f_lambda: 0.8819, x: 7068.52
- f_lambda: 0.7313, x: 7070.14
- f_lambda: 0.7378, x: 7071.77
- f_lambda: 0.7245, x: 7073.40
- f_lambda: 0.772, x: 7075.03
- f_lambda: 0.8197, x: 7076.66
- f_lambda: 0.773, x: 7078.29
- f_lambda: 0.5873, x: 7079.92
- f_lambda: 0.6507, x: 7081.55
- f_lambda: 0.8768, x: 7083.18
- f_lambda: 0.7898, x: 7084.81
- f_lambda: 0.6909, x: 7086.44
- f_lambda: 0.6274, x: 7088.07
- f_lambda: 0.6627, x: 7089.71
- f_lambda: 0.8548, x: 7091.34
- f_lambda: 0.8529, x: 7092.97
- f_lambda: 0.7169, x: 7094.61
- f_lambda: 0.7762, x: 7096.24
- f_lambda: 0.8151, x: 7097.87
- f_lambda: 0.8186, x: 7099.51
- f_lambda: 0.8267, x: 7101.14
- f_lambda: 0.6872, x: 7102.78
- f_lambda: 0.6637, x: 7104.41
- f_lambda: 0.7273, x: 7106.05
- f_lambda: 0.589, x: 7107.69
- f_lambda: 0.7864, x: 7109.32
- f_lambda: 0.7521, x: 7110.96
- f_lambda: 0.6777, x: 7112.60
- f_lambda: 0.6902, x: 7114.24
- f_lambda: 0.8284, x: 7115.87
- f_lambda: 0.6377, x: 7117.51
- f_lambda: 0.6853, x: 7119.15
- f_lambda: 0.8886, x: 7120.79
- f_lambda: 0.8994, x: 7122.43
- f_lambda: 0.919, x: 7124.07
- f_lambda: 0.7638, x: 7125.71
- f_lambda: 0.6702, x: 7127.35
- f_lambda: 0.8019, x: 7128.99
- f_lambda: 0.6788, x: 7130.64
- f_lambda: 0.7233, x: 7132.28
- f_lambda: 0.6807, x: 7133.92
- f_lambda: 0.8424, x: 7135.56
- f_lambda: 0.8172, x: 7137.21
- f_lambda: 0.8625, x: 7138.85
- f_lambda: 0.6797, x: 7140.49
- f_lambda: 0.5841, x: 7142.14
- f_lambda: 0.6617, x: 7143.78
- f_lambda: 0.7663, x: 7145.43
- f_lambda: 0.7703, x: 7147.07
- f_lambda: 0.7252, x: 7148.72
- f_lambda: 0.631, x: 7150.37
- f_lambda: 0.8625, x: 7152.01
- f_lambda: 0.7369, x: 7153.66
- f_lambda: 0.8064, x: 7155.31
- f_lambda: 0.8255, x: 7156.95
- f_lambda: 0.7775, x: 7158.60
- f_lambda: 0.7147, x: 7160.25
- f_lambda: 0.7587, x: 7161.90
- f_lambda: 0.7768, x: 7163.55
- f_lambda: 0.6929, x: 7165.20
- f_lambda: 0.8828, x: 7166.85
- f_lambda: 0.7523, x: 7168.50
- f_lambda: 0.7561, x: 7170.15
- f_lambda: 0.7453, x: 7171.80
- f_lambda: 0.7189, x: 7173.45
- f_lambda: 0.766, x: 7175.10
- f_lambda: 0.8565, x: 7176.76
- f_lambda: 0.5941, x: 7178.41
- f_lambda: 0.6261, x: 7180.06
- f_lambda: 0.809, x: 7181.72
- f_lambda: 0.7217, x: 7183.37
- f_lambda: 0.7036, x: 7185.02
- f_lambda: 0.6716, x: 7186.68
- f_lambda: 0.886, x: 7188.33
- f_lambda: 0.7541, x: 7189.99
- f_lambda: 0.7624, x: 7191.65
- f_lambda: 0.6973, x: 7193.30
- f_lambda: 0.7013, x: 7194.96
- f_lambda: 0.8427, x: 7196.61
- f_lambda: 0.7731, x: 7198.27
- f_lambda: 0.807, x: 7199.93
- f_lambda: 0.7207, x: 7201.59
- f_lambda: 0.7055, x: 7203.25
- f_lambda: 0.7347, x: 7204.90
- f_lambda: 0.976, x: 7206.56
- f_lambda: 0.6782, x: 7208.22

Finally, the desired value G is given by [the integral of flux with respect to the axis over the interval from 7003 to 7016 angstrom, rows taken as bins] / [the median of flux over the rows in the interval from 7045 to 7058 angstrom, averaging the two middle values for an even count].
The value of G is 10.9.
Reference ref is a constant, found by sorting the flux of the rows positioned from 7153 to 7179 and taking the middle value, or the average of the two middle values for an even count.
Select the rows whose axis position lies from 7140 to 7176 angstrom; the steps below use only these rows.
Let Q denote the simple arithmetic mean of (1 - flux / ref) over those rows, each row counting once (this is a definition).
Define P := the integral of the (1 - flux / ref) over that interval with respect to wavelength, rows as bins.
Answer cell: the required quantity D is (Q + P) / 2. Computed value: 0.28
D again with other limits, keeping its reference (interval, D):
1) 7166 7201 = 0.09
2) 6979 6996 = 0.00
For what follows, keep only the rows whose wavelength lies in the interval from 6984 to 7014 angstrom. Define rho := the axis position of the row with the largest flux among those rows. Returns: 6985.99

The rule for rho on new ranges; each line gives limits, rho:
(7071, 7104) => 7083.18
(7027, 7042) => 7040.90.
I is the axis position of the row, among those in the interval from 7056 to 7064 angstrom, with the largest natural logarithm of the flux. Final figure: 7062.01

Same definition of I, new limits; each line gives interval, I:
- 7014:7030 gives 7023.09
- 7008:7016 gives 7008.55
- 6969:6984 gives 6971.53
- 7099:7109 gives 7101.14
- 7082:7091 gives 7083.18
